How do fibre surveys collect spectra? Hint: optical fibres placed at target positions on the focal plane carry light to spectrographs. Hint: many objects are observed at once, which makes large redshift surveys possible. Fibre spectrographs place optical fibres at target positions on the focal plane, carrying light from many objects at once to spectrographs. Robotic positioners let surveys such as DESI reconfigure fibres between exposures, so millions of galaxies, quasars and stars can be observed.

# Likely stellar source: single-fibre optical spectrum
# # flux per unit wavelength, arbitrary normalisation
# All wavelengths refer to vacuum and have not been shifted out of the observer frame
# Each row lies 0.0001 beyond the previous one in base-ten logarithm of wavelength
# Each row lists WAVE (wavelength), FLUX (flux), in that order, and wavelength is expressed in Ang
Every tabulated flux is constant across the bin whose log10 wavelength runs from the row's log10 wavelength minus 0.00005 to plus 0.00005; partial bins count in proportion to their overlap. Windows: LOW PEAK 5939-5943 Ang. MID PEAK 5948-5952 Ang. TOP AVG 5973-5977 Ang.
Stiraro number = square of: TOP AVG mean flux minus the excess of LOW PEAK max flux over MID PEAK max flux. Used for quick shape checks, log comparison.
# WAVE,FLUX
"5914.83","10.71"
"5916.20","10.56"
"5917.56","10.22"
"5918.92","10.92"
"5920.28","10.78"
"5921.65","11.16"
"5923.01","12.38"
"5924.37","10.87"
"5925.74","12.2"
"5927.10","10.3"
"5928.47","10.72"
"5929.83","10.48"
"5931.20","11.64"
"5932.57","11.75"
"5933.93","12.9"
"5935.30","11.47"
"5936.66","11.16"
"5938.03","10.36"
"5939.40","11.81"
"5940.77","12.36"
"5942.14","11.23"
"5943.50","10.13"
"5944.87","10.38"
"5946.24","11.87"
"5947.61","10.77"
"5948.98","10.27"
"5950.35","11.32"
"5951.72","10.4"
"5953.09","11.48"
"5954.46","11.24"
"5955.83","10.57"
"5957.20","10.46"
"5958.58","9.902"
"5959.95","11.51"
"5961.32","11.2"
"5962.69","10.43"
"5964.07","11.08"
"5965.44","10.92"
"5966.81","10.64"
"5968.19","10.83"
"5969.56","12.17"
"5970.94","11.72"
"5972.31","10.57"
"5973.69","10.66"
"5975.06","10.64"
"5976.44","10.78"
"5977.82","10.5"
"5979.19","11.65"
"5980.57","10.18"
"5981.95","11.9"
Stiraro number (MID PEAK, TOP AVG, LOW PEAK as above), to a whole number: 93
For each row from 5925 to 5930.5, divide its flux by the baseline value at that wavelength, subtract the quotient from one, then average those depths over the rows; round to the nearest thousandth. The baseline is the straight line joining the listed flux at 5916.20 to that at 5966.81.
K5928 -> -0.033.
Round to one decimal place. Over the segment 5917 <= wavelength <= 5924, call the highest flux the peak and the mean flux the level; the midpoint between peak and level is 11.7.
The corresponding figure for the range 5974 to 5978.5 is 10.7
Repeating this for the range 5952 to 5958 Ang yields 11.2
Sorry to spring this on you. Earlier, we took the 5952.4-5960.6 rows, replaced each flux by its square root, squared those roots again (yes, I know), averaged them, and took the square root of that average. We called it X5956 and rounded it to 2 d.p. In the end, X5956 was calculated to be 3.30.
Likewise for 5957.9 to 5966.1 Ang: 3.29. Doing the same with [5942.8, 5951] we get 3.28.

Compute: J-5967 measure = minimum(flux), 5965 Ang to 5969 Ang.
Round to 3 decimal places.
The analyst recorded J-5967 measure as 10.640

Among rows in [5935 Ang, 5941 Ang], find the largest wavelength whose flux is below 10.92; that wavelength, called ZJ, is 5938.03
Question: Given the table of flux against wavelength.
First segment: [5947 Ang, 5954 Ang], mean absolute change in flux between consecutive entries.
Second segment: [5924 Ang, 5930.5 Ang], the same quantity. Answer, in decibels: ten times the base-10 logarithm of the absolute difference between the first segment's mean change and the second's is -11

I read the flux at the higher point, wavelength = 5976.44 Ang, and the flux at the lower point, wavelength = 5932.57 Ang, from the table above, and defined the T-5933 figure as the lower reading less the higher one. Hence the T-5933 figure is 1.0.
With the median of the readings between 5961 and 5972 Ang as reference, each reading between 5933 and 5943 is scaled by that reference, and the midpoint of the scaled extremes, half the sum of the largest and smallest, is 1.06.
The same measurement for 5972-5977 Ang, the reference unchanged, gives 0.97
